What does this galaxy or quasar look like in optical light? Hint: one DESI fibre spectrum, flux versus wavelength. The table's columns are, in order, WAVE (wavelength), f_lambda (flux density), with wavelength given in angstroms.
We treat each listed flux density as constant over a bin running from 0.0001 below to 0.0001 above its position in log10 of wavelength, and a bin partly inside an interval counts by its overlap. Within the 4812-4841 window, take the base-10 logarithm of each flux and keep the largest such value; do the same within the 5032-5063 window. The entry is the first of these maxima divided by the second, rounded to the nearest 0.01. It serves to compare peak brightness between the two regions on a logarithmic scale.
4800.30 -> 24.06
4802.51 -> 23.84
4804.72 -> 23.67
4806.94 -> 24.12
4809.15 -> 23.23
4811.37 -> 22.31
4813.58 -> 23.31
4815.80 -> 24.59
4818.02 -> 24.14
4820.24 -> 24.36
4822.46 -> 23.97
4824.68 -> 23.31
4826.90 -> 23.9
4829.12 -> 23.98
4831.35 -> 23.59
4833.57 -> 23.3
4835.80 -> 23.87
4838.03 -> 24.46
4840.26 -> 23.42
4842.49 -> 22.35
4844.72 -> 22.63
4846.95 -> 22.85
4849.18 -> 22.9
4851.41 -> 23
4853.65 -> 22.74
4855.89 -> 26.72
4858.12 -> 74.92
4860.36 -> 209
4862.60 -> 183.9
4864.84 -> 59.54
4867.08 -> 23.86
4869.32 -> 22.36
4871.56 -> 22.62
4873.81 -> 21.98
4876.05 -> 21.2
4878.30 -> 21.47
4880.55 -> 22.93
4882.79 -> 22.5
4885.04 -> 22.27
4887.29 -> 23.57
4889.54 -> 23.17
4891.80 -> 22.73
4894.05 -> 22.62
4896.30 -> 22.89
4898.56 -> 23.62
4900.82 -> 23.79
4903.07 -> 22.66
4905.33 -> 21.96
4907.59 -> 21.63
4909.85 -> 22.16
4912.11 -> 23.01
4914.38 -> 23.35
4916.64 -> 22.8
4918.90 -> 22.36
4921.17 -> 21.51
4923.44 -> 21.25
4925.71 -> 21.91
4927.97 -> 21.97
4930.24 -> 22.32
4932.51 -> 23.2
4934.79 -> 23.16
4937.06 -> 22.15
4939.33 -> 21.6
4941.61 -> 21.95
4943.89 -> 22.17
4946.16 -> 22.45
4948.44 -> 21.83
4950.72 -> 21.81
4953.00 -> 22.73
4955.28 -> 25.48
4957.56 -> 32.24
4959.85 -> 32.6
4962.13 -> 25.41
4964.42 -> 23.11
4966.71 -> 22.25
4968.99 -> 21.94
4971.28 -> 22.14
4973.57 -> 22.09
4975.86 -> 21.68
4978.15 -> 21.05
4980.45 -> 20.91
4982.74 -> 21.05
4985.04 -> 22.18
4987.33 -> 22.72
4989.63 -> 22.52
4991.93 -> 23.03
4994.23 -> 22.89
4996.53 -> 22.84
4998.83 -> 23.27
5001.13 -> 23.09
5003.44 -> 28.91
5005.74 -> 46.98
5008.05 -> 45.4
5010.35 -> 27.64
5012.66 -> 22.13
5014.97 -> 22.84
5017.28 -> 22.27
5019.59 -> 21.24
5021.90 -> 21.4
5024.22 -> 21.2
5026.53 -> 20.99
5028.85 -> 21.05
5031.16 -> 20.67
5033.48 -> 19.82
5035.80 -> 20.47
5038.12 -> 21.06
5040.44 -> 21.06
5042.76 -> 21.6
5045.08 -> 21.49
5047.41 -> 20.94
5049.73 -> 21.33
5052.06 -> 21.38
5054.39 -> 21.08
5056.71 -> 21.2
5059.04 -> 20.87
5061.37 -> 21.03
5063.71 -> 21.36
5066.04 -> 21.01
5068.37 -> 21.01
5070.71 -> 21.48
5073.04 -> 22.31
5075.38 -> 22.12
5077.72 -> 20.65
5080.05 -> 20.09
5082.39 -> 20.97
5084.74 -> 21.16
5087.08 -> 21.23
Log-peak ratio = 1.04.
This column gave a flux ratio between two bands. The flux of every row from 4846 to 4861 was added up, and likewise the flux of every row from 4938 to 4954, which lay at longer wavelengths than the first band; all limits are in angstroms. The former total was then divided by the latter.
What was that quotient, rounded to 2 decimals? 2.60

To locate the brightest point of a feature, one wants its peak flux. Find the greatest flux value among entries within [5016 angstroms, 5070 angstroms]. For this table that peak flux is 22.27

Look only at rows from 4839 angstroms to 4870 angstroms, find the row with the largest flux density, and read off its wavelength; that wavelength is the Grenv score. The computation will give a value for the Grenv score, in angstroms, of 4860.36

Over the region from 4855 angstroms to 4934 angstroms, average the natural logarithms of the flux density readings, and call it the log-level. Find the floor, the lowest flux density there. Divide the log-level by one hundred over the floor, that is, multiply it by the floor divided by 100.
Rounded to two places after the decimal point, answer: 0.70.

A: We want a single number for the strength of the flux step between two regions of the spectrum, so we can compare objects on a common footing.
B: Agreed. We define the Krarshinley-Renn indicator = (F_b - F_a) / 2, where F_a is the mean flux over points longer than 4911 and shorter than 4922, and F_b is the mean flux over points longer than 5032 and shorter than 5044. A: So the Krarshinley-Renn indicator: -0.9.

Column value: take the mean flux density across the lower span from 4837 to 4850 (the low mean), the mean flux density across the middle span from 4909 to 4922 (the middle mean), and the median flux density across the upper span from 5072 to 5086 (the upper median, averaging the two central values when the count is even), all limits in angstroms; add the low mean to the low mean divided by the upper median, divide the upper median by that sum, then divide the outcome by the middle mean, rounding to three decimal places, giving 0.039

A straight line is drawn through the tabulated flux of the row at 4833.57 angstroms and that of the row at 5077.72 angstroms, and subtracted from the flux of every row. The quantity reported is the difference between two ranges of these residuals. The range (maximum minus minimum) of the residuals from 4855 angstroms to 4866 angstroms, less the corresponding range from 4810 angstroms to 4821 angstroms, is 180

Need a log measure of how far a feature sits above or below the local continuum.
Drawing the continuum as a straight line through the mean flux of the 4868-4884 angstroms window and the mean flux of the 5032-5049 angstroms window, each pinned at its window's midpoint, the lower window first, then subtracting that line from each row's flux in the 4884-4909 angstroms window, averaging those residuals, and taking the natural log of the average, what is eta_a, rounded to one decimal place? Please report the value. -0.2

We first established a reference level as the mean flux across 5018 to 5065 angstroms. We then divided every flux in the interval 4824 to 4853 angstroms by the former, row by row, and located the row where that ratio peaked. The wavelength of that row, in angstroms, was 4838.03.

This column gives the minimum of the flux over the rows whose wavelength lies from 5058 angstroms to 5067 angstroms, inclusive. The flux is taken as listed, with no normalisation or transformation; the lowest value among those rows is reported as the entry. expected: 20.87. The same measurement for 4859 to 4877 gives 21.2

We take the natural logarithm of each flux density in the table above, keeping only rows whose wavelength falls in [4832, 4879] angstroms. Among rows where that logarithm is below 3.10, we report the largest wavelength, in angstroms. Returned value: 4878.30 angstroms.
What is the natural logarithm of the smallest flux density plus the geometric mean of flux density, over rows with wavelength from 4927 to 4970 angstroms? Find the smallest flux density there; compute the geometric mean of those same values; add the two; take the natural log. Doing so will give 3.81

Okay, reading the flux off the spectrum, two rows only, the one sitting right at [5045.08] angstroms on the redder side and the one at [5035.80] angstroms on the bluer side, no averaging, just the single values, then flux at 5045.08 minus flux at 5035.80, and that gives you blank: 1.0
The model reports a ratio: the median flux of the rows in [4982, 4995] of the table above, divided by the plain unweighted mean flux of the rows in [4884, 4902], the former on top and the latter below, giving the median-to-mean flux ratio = 0.980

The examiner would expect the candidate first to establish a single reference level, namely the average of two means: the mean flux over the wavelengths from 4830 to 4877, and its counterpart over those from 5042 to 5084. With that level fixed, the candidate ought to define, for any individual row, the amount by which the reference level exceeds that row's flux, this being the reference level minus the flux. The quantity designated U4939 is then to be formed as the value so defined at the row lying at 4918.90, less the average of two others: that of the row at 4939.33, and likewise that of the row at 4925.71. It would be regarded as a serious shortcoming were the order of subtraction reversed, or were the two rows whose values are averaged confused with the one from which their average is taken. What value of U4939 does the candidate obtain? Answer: -0.6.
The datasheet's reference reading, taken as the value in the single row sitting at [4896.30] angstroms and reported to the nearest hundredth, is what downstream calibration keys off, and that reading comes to 22.89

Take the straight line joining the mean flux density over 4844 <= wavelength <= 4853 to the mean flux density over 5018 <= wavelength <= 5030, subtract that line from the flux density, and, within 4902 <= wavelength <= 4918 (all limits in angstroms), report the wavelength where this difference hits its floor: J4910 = 4907.59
